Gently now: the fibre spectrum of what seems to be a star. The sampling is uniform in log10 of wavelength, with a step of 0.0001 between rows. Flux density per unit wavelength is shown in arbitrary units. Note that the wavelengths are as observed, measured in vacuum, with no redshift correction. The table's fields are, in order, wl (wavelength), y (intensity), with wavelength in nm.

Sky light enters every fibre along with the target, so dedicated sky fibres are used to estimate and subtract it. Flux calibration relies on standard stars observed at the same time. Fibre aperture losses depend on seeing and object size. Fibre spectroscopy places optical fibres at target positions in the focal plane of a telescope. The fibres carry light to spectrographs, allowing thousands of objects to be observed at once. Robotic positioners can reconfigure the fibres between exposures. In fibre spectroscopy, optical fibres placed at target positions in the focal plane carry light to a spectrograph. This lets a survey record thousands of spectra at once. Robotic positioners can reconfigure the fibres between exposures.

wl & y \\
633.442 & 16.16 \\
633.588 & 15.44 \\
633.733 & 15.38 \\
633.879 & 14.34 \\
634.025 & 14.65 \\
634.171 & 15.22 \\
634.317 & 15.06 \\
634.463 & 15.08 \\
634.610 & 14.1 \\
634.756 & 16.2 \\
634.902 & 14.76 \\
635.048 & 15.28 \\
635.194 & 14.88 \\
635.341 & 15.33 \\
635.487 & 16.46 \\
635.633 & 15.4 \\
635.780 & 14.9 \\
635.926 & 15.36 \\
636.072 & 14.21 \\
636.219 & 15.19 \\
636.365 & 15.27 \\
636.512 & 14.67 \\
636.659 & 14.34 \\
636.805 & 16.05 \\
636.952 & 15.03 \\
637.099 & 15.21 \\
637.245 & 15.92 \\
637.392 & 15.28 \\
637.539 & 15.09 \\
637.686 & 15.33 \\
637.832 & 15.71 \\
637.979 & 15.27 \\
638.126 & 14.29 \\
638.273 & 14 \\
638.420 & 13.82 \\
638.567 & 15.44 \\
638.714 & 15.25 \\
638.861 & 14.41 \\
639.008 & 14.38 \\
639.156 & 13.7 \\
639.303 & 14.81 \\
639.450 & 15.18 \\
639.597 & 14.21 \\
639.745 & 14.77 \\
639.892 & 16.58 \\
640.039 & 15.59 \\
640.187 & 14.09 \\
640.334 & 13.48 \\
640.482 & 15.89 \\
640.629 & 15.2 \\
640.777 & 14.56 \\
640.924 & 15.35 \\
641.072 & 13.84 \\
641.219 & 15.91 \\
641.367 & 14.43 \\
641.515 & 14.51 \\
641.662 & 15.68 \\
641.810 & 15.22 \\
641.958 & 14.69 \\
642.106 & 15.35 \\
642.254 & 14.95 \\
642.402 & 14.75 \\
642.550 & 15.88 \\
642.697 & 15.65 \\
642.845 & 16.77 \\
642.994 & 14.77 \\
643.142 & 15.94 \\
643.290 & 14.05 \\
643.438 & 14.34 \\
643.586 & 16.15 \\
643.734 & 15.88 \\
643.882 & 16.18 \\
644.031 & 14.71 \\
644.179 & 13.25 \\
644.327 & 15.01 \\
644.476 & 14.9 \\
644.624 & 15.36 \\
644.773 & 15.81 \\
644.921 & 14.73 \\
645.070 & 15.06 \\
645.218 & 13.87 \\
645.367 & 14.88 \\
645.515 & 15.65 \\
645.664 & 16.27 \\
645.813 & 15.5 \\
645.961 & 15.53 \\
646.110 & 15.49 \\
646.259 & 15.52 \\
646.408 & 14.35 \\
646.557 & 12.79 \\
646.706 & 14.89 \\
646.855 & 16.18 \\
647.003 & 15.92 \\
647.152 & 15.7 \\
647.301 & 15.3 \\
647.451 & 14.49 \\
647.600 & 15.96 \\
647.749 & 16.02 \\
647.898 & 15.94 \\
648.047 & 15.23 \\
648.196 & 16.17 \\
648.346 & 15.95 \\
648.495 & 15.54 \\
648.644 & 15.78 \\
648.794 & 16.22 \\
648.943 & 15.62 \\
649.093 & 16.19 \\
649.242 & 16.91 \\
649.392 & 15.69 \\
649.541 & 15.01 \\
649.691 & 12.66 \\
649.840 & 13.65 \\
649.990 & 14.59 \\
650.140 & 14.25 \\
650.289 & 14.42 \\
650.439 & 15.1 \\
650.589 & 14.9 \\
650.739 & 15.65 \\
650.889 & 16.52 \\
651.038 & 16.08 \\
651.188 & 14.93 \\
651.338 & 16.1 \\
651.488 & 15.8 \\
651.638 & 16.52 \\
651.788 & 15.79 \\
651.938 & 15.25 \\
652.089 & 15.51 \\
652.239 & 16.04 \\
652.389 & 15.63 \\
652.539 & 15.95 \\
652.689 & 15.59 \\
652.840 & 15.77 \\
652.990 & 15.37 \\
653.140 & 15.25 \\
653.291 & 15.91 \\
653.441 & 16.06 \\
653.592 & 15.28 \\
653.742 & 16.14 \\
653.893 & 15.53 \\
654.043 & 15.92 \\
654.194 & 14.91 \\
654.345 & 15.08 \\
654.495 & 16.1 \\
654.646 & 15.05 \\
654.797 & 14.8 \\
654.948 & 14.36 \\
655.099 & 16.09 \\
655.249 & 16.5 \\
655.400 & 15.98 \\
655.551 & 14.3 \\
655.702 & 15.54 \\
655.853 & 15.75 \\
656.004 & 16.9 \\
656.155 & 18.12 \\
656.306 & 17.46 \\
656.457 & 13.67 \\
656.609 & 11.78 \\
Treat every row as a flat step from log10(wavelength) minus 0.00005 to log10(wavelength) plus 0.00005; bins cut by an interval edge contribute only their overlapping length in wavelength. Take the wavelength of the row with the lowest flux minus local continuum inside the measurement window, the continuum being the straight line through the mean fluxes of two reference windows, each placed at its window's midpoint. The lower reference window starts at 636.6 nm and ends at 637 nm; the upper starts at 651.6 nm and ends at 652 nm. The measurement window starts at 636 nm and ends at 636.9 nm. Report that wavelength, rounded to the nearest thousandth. 636.072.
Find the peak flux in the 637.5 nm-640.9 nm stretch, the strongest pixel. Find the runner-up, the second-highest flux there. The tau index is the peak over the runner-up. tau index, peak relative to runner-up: 1.04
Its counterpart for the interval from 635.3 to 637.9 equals 1.03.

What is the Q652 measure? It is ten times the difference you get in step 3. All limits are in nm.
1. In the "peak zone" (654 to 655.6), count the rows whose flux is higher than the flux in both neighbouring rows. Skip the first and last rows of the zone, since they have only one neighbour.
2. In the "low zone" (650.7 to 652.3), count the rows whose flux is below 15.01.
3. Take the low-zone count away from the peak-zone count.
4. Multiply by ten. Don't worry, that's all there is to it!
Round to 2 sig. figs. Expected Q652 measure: 10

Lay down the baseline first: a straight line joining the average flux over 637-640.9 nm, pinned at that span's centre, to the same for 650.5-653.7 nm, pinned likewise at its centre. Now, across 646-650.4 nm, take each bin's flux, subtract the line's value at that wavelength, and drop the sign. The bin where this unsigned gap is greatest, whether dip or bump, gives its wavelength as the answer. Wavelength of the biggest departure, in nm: 649.691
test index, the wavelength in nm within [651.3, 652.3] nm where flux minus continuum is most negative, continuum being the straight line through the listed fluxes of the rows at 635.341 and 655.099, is 651.938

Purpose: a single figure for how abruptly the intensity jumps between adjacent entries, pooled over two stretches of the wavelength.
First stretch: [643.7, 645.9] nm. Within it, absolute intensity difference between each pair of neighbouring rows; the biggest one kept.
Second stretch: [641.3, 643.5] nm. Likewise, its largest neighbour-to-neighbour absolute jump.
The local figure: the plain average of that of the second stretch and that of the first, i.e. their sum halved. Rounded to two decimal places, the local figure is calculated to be 1.88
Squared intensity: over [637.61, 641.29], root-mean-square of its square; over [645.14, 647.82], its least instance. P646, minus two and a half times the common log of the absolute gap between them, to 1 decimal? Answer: -4.4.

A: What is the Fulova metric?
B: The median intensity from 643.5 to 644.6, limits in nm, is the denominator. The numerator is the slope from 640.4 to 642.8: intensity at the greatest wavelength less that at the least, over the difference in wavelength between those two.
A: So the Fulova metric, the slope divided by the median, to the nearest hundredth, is -0.01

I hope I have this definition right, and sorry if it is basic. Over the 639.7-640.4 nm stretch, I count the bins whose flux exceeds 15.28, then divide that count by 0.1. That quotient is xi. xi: 20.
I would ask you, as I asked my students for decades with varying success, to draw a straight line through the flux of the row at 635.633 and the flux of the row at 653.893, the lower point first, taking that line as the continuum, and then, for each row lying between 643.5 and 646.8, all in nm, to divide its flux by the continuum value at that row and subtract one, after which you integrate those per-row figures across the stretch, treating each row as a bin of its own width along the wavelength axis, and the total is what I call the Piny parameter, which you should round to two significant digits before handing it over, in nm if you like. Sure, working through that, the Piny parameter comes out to -0.082 nm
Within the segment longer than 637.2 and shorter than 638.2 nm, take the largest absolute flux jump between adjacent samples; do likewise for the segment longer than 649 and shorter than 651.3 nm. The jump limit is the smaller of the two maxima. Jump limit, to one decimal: 1.0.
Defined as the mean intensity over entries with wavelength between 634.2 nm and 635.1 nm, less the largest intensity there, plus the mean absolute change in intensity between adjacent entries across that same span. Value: -0.11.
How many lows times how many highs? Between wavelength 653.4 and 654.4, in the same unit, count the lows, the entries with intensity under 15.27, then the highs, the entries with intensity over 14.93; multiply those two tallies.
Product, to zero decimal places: 12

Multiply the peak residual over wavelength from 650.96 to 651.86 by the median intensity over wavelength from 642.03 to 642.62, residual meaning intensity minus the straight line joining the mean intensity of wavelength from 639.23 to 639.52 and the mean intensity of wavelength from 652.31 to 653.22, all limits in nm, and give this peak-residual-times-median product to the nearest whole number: 15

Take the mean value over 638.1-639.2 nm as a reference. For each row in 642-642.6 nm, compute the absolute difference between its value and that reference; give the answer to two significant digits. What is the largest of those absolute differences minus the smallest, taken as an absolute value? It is 1.1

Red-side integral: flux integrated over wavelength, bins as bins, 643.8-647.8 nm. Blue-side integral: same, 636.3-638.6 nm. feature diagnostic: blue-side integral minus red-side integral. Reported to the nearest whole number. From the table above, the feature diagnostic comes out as -26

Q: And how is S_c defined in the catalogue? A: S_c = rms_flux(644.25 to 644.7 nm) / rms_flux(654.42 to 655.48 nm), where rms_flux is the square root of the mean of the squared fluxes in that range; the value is 0.97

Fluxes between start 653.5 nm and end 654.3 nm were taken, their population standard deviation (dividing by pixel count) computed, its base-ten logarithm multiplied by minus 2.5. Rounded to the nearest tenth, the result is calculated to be 0.9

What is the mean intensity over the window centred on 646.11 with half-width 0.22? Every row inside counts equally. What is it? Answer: 15.5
